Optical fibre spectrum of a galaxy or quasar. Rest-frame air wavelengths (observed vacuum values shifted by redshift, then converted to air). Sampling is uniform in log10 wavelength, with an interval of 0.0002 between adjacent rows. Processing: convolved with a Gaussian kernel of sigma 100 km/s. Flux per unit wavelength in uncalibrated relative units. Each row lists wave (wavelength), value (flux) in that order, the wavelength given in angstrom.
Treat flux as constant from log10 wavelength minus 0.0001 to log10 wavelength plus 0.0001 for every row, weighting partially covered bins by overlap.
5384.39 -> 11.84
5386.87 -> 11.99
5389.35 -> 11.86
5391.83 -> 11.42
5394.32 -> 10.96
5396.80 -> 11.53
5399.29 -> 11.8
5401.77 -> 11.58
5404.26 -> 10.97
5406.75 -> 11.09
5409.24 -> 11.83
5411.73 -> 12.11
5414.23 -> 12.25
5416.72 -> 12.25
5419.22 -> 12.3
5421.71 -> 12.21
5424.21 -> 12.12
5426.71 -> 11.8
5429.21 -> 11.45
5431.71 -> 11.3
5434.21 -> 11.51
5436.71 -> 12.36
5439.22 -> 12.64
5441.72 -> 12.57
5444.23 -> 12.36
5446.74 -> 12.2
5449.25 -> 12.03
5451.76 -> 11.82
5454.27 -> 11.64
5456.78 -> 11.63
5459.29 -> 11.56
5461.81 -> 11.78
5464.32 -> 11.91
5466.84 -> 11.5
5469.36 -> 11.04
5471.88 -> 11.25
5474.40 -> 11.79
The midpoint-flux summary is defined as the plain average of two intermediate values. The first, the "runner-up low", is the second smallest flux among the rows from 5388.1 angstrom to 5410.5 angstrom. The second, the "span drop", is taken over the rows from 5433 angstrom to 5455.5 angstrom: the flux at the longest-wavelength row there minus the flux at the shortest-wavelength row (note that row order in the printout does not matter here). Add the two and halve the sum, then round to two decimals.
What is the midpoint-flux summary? 5.55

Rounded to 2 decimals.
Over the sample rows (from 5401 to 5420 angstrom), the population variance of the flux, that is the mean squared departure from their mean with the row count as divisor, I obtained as 0.25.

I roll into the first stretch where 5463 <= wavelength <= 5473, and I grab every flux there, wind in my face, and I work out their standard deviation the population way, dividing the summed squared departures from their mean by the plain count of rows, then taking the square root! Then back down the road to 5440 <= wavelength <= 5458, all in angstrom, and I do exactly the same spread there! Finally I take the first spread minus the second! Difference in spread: -0.01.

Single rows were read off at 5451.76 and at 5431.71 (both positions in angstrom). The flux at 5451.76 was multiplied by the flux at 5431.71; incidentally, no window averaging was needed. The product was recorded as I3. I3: 134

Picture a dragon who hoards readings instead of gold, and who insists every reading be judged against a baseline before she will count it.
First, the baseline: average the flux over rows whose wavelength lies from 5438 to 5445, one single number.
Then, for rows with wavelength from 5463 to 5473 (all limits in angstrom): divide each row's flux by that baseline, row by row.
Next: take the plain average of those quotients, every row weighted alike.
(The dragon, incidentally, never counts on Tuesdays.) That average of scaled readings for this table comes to 0.91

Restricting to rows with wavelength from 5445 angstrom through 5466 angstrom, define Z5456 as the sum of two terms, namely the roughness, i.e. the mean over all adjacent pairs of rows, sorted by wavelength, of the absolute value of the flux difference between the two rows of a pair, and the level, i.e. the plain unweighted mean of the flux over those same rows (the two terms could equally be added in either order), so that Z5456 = 12.0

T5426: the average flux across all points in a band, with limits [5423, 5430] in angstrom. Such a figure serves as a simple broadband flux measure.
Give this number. 11.8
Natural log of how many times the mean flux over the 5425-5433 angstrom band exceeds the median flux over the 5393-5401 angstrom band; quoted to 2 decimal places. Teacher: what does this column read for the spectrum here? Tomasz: 0.00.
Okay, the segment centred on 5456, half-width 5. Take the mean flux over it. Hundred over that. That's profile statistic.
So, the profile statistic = 8.6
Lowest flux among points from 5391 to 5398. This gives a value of 10.96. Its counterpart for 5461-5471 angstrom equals 11.04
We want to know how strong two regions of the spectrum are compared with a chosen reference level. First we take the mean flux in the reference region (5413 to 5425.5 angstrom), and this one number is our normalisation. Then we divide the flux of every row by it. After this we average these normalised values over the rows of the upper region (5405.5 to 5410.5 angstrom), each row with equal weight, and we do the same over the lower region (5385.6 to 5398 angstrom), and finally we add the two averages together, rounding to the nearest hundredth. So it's 1.88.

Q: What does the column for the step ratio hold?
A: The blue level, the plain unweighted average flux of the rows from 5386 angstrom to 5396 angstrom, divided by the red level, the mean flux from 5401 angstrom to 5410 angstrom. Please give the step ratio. 1.02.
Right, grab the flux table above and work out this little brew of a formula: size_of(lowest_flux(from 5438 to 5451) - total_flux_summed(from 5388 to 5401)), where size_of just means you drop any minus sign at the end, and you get 45.5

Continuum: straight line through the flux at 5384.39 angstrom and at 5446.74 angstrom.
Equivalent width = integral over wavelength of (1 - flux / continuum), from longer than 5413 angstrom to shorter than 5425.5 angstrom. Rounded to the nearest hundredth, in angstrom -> -0.19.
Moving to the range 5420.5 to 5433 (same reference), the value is 0.32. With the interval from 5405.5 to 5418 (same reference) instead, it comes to 0.10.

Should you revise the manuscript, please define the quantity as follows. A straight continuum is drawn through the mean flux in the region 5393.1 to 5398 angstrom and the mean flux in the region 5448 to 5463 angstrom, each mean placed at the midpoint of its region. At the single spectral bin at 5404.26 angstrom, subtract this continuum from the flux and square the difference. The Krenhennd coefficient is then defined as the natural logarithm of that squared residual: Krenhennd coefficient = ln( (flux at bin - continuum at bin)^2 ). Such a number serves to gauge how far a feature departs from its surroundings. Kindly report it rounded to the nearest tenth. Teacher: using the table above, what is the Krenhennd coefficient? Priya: -2.1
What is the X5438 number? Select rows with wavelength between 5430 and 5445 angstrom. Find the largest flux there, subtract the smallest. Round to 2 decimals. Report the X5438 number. 1.34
